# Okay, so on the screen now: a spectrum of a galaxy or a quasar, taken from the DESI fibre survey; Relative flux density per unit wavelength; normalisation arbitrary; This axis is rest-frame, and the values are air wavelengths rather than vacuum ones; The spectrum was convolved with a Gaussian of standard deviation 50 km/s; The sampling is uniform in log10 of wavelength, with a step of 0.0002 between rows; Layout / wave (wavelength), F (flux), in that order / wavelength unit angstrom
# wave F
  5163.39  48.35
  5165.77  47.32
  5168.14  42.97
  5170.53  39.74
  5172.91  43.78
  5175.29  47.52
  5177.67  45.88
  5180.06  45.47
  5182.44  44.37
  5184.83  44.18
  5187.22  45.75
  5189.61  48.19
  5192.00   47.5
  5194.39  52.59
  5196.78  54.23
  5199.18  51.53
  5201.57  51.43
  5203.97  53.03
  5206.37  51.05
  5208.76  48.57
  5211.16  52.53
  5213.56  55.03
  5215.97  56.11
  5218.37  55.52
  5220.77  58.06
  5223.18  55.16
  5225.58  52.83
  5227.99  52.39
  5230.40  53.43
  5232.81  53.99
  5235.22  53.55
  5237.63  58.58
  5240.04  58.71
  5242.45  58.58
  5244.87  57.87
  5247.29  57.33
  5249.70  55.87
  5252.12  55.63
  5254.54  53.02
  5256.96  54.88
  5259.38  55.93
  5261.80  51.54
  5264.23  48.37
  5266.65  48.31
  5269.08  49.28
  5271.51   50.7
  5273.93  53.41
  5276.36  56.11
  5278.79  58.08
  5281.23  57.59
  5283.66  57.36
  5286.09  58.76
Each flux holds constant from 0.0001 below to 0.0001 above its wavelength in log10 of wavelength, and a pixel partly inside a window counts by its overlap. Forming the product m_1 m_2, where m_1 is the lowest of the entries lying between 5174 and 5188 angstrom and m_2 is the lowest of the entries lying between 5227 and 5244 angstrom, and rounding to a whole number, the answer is 2315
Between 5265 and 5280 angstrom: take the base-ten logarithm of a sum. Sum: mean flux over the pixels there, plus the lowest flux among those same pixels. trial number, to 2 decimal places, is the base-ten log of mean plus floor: 2.00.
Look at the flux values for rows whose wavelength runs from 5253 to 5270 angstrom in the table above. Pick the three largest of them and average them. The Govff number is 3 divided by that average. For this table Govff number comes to 0.0549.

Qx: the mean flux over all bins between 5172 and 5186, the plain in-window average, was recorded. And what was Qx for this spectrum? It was 45.2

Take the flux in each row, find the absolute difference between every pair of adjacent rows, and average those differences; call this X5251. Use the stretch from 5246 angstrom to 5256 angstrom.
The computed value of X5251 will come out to 1.4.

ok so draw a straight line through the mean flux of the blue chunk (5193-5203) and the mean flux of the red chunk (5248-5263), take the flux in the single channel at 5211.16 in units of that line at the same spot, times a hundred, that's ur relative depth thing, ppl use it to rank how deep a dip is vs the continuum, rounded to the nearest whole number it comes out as 99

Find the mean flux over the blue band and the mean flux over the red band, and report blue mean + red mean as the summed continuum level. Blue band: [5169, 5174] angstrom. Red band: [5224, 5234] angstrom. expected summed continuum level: 95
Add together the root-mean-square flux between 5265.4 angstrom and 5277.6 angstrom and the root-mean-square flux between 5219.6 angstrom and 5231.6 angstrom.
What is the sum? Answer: 106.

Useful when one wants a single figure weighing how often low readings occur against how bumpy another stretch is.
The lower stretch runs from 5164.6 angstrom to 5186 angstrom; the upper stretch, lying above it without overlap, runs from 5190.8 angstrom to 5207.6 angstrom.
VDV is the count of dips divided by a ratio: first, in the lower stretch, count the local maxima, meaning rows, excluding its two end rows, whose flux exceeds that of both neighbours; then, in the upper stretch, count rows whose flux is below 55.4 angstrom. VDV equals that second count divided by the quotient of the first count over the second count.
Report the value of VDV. 49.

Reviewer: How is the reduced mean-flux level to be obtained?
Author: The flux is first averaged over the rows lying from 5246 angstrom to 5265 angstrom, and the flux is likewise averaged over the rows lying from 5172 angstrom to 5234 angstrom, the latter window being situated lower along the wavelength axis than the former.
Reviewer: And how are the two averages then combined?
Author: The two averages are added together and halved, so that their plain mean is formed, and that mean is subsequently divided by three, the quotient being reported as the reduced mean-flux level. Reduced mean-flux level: 17.5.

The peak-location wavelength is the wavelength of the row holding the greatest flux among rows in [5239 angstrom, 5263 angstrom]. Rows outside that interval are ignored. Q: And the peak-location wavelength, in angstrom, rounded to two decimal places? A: 5240.04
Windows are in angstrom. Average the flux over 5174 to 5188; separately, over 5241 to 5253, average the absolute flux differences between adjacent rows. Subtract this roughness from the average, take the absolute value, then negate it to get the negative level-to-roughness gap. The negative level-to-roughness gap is -44.8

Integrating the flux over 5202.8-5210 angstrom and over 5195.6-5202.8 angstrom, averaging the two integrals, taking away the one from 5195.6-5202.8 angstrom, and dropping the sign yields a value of 5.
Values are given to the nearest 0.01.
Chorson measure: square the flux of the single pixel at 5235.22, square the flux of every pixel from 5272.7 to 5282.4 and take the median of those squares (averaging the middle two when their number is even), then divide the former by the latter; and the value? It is 0.89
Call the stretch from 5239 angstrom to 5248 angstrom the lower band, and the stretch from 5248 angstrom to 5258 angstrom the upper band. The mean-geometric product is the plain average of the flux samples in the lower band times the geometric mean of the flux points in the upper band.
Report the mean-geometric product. 3187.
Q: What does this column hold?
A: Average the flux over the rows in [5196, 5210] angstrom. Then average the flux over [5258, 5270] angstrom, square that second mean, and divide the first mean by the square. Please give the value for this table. 0.020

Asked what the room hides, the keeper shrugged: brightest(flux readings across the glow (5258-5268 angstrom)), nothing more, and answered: 55.93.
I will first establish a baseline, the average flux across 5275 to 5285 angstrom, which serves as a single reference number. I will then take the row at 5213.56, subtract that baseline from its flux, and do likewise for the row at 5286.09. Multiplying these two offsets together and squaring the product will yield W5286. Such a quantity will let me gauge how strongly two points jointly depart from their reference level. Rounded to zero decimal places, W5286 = 11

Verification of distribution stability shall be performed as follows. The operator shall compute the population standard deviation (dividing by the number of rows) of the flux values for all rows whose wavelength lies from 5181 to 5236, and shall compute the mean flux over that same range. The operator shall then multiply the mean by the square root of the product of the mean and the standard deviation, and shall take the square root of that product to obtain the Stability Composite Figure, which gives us 26.7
